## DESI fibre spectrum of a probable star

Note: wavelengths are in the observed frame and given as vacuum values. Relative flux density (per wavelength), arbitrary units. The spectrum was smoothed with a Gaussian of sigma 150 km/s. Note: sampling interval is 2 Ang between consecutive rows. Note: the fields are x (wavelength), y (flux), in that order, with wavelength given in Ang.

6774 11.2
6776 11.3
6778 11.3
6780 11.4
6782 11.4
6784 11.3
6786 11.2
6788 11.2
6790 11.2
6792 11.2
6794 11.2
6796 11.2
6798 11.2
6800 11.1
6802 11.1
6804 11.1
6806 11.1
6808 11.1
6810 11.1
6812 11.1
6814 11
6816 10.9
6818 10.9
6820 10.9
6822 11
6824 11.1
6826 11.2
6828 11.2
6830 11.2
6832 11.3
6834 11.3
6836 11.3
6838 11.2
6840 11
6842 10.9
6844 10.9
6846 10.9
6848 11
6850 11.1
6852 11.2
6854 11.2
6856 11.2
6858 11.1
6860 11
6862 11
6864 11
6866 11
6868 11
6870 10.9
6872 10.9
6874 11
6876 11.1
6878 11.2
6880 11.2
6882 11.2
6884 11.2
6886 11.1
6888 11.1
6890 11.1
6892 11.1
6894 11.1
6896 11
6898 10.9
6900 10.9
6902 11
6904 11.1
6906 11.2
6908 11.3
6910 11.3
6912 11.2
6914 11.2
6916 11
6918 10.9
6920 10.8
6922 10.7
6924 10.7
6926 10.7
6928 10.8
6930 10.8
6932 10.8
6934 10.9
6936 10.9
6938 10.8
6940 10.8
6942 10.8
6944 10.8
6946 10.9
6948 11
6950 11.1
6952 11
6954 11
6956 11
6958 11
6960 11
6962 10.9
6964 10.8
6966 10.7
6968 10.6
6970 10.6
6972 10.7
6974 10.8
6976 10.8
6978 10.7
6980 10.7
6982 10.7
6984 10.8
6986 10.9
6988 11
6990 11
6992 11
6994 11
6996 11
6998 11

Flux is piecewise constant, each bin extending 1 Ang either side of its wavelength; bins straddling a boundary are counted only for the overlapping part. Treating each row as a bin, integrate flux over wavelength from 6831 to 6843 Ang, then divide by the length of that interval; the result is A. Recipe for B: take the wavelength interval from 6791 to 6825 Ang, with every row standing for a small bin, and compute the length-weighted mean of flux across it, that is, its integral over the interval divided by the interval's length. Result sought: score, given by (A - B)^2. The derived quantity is 0.0081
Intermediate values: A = 11.2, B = 11.1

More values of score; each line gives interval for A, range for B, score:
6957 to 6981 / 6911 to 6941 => 0.0084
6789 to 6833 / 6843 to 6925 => 0.0036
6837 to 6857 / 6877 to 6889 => 0.0114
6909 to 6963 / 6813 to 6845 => 0.0265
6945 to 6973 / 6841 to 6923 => 0.0307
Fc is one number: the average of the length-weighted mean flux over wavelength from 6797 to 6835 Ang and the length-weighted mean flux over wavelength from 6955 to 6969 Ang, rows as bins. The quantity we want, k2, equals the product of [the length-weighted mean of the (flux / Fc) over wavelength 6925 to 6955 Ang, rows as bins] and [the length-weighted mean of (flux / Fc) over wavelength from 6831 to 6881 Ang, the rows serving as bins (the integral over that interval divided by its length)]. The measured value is 1.00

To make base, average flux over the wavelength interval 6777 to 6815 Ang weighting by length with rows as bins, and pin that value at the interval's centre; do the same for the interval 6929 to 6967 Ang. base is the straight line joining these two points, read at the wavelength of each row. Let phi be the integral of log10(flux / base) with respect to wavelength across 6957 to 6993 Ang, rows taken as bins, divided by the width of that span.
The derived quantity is -0.0011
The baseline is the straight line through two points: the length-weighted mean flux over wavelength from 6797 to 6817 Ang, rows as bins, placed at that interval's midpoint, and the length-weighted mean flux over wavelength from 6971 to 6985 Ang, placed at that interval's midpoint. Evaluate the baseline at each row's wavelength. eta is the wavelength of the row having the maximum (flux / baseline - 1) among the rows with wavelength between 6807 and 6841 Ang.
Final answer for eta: 6836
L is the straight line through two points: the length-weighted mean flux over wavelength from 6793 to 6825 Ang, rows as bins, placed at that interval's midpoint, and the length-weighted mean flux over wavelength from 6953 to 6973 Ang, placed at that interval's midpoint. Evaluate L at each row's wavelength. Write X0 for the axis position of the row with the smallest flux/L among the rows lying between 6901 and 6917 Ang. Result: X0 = 6902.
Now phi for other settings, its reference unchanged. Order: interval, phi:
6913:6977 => -0.0019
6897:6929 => 0.0007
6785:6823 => -0.0029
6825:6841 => 0.0038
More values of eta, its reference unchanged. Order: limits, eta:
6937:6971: 6950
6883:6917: 6910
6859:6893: 6884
